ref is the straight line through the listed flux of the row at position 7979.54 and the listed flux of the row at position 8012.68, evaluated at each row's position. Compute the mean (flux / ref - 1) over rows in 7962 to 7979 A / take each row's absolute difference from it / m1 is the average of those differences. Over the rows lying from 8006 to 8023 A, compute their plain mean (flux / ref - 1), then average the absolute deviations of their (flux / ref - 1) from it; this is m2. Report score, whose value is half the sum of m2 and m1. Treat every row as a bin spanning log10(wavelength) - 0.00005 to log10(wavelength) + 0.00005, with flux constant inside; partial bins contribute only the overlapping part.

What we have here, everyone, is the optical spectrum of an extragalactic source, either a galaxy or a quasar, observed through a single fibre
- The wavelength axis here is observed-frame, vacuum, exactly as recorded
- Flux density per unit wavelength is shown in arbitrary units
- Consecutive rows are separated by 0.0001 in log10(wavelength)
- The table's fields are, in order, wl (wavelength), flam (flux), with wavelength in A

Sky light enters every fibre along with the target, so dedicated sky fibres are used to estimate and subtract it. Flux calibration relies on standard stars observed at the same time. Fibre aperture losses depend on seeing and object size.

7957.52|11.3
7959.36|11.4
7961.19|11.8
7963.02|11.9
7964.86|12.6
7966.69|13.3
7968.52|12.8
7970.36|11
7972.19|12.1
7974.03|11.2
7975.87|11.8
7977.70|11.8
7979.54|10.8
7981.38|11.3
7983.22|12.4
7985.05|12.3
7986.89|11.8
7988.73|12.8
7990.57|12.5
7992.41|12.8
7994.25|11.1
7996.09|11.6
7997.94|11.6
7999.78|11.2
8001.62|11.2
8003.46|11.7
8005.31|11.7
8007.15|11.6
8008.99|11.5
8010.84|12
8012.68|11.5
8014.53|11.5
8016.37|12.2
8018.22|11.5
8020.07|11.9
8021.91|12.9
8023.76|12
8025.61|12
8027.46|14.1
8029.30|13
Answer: 0.0434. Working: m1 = 0.059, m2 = 0.0277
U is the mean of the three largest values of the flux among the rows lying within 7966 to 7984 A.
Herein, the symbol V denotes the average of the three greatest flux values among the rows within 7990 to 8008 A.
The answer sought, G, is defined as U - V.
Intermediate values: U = 12.83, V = 12.3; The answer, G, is 0.5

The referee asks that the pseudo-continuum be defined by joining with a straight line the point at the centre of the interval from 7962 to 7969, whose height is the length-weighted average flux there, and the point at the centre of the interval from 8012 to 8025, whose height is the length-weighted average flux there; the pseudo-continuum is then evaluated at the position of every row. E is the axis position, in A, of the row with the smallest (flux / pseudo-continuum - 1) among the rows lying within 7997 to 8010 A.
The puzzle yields 7999.78 A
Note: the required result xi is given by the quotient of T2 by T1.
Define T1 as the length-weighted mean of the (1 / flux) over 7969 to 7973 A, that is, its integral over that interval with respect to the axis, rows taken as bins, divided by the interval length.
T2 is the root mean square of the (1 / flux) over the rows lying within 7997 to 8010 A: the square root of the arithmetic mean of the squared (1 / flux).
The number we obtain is 1.01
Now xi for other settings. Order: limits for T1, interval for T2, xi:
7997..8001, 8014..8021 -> 0.97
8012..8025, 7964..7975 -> 0.99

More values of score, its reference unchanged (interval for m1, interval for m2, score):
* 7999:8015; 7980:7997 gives 0.0341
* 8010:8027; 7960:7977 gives 0.0413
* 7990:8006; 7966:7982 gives 0.0549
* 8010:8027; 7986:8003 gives 0.0427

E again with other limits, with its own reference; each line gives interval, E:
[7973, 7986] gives 7979.54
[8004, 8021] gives 8008.99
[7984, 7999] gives 7994.25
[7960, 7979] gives 7970.36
